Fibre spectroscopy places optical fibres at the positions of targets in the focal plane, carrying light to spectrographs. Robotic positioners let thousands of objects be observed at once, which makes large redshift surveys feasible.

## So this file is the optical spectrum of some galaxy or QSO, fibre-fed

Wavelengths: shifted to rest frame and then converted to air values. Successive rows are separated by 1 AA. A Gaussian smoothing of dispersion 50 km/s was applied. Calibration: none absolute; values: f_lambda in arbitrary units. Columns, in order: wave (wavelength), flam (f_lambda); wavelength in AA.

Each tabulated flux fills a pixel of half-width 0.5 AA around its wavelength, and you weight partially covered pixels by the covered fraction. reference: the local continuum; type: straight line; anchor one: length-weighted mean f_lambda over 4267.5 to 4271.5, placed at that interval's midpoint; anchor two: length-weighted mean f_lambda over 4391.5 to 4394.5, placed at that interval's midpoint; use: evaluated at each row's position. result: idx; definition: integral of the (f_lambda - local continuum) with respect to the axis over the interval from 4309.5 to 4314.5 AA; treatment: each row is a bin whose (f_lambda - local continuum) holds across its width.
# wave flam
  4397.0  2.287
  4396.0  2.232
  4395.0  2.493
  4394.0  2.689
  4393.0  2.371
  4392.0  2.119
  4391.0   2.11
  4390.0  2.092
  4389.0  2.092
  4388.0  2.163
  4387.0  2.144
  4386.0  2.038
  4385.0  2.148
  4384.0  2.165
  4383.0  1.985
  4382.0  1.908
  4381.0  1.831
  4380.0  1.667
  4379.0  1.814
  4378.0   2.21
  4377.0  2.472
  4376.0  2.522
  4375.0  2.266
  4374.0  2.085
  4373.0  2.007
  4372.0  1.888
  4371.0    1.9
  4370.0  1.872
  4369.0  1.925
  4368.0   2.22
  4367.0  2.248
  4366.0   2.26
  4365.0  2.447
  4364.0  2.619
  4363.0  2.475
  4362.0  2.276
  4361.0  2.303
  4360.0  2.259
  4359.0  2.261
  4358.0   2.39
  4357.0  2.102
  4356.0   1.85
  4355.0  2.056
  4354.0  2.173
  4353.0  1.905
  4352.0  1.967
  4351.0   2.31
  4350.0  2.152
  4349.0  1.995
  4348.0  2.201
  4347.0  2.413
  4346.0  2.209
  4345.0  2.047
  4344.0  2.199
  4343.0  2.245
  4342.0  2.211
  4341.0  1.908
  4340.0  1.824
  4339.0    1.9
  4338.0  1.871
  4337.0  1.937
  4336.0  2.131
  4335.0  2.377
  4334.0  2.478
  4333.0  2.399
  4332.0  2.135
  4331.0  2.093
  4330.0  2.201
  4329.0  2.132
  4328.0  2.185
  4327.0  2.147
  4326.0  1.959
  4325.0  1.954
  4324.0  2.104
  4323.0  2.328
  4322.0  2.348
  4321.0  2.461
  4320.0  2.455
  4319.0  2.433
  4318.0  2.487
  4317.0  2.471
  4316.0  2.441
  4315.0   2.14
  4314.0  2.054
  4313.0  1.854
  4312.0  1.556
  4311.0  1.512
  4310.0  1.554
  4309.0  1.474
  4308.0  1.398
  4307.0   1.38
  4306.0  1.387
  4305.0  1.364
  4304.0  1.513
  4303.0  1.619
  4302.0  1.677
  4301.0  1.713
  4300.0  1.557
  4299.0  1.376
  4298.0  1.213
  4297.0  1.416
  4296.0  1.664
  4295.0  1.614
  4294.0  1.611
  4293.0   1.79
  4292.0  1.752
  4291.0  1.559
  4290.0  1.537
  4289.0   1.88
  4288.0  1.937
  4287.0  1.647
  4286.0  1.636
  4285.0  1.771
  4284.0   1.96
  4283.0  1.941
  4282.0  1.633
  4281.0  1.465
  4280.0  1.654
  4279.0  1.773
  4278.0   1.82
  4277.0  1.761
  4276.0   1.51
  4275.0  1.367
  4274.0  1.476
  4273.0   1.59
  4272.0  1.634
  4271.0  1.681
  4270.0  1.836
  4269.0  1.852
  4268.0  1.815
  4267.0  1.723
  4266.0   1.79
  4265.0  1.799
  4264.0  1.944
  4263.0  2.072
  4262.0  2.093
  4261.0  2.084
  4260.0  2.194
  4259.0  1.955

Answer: -1.5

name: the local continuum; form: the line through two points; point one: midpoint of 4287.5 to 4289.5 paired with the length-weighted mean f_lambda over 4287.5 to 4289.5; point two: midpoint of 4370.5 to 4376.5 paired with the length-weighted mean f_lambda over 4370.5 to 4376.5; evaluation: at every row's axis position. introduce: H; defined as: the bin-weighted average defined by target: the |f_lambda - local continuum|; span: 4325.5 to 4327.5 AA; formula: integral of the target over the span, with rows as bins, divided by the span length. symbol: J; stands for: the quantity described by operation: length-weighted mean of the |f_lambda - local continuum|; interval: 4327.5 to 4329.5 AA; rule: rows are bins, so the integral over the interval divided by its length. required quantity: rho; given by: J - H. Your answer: 0.062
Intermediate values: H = 0.09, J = 0.15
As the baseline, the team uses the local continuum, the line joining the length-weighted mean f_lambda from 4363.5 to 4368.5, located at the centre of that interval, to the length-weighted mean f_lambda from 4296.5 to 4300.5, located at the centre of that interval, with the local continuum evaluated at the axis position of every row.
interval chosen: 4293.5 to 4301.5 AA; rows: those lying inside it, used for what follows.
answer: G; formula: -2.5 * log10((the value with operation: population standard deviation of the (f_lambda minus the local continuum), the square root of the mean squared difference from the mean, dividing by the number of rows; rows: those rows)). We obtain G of 1.95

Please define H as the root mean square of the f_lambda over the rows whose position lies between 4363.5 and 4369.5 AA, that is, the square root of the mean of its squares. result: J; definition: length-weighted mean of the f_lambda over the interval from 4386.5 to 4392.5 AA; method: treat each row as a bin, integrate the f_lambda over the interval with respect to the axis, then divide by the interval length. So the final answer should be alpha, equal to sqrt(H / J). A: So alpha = 1.04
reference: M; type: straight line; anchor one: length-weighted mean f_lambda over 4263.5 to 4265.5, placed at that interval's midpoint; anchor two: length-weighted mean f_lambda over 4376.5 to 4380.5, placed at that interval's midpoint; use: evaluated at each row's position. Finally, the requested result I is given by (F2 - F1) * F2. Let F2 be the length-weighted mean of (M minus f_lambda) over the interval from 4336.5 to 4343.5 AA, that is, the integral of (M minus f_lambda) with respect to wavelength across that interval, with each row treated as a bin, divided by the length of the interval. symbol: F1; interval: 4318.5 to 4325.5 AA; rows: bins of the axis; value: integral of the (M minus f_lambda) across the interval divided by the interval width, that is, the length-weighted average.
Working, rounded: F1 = -0.3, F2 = 0.0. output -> 0.00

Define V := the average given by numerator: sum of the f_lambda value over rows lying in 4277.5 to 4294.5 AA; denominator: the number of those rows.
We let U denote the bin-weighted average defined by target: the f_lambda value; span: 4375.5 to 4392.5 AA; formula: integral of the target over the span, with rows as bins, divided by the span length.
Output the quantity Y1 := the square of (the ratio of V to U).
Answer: 0.69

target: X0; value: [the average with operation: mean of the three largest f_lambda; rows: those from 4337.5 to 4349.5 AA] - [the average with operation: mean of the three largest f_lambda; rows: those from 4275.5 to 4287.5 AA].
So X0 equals 0.38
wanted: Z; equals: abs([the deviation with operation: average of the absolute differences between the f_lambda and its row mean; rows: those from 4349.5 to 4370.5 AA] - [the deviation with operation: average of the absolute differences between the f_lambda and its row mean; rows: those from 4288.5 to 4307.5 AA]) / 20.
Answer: 0.0015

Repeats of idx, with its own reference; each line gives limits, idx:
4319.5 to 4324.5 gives 1.4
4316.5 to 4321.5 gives 2.1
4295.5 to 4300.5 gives -2.4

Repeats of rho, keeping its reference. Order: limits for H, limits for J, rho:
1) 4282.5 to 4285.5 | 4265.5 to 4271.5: -0.001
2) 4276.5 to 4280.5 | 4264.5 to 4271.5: -0.058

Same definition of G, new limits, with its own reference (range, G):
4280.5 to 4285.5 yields 1.90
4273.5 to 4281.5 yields 2.06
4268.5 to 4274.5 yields 2.01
